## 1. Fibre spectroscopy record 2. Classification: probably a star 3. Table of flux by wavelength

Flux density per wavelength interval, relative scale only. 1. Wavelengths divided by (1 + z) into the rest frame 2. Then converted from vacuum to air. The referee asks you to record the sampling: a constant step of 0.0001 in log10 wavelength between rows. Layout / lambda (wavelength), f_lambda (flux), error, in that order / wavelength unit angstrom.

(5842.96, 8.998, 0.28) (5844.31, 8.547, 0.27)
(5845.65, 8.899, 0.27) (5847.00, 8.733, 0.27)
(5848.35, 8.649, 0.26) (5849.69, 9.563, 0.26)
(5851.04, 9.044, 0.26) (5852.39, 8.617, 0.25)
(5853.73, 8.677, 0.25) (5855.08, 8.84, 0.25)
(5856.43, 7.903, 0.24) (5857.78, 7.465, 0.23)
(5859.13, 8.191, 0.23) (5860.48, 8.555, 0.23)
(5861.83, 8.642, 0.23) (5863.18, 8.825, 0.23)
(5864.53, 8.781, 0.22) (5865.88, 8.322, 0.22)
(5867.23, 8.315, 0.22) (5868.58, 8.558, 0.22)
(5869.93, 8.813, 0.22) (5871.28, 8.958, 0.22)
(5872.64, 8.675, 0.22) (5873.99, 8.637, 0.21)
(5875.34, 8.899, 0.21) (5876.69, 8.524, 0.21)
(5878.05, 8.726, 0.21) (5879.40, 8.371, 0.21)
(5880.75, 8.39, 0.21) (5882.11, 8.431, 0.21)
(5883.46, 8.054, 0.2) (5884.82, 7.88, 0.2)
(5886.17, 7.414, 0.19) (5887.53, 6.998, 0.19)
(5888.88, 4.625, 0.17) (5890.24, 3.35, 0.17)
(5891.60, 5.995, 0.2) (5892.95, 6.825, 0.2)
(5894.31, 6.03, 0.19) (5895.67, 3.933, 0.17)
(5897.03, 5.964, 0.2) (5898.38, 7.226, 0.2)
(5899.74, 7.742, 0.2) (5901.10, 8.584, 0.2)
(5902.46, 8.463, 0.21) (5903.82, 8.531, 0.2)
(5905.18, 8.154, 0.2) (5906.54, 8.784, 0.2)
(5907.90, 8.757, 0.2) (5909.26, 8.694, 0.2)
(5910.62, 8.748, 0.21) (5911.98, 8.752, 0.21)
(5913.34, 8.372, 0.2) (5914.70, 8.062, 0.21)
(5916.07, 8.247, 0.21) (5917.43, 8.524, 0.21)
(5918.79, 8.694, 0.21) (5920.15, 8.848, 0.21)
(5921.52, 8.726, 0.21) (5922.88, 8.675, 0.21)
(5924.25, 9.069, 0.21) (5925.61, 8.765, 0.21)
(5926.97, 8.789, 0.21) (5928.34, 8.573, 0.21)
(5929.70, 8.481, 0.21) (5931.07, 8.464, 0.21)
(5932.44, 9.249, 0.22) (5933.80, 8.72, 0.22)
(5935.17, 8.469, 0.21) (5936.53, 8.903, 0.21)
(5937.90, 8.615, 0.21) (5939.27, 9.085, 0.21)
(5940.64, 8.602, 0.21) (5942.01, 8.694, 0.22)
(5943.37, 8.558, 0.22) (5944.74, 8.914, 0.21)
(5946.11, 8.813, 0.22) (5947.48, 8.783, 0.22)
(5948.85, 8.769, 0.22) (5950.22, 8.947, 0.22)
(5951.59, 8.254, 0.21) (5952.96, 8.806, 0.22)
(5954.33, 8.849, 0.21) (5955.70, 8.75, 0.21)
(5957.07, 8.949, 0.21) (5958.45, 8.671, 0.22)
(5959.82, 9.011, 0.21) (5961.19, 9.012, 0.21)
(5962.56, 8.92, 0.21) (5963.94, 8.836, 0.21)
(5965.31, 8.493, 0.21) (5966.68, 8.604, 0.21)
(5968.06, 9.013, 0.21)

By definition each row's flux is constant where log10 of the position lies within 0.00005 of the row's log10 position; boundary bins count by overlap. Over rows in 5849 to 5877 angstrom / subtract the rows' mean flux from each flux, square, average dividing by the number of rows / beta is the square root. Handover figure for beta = 0.42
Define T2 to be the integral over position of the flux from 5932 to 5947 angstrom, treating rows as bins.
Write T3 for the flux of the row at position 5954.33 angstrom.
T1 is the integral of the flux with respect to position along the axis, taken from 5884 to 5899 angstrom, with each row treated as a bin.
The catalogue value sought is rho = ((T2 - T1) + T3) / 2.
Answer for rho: 25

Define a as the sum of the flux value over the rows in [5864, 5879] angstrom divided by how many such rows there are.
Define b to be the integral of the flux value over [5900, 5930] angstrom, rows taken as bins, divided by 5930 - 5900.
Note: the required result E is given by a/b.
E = 1.01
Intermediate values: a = 8.66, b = 8.6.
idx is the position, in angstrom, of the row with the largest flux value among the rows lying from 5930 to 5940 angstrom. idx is 5932.44 angstrom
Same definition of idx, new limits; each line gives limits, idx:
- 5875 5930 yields 5924.25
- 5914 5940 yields 5932.44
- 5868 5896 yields 5871.28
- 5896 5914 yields 5906.54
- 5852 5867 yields 5855.08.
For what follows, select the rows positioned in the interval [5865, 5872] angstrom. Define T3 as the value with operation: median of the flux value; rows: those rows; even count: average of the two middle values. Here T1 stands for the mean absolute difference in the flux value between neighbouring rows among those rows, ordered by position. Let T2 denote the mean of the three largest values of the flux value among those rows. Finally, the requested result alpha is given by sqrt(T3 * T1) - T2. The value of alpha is -7.60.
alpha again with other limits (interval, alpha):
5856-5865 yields -7.13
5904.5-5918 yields -7.41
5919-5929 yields -7.63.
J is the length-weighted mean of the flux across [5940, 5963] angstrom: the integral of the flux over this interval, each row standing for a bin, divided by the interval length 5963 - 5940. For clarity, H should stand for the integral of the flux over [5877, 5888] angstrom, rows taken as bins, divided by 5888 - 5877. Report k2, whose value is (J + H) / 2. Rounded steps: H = 8.065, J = 8.8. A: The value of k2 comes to 8.4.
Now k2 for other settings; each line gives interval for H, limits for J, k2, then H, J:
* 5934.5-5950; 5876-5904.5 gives 7.9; 8.753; 7.1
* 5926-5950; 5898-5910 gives 8.5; 8.739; 8.4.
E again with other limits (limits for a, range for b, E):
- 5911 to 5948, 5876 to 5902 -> 1.24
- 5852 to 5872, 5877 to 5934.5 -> 1.08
